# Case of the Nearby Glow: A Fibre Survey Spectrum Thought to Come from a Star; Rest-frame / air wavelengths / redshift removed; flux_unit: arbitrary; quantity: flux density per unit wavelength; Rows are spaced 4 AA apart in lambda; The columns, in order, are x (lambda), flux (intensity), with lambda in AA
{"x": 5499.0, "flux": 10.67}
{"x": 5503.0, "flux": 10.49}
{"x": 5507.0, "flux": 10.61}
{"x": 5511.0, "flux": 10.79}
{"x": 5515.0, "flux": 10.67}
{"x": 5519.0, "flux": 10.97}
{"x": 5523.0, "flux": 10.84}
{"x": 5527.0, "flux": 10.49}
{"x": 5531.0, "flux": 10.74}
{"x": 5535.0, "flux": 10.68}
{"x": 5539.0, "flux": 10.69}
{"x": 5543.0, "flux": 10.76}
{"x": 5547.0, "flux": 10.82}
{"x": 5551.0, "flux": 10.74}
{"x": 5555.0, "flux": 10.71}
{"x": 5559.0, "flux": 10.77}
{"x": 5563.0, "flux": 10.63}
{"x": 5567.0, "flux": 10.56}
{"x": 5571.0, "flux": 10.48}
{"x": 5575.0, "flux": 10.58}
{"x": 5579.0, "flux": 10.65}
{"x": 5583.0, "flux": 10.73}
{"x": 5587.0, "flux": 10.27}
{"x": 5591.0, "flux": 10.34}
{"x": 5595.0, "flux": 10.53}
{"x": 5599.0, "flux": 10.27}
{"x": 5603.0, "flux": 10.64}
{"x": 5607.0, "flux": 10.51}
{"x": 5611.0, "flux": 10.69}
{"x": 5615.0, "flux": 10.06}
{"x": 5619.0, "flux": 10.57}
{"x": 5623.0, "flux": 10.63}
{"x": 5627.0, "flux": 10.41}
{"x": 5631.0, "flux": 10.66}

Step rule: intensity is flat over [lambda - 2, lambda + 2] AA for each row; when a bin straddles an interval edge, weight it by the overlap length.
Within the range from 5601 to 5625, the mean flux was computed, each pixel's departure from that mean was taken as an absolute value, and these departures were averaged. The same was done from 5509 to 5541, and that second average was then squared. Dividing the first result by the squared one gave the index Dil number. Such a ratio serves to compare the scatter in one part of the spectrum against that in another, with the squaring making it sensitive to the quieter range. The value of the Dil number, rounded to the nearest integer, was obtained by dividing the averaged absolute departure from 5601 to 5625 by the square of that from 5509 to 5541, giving 15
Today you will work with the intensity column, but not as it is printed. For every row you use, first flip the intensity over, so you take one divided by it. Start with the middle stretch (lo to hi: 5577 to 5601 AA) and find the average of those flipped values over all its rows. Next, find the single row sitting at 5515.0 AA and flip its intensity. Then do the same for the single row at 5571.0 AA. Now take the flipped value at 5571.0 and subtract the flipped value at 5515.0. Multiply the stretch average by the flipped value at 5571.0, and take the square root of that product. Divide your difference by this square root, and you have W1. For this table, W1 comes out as 0.018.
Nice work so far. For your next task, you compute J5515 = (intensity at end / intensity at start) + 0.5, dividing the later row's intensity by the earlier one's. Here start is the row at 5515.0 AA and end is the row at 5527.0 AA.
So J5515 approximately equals 1.48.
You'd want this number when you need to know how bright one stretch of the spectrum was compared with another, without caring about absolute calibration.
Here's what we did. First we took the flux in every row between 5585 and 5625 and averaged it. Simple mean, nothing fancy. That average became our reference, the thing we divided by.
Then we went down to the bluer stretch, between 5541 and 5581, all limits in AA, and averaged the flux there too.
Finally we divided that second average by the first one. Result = 1.02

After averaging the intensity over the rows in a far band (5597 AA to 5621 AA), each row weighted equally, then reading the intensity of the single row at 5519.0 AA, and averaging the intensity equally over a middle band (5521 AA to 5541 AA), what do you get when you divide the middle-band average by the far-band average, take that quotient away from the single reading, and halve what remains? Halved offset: 4.97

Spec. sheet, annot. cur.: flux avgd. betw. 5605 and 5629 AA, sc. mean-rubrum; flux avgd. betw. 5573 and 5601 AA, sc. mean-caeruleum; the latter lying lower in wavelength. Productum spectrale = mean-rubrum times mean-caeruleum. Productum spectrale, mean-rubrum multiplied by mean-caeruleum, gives 110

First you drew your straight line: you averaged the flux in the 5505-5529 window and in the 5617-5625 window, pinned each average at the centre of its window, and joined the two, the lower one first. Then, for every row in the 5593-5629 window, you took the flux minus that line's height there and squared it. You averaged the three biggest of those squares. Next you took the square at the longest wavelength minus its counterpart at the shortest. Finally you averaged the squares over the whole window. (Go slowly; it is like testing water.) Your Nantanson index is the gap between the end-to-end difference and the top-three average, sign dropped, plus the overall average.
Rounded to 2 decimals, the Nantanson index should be 0.19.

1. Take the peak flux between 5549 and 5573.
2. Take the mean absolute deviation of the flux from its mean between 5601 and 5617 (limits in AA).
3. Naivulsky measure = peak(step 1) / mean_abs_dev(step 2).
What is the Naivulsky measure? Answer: 52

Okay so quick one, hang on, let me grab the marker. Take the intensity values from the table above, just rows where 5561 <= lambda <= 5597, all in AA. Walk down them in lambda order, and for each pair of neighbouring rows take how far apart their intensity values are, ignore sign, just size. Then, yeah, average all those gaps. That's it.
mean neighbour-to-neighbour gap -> 0.140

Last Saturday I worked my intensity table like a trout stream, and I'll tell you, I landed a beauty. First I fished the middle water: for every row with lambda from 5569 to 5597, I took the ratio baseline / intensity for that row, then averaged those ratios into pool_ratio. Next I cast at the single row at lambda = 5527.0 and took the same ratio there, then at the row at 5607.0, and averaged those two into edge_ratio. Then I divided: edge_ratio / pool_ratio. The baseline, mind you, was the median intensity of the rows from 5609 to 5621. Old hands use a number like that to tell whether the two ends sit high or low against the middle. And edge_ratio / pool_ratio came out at 1.00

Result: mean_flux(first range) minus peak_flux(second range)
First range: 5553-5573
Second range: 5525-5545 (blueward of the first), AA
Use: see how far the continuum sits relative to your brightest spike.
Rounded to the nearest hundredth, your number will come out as -0.13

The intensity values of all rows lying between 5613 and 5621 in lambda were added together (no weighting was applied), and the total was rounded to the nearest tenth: 20.6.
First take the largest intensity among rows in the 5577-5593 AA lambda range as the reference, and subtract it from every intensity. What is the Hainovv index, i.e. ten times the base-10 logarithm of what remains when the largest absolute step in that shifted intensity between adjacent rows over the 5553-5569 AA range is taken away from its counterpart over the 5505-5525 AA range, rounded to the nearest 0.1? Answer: -8.0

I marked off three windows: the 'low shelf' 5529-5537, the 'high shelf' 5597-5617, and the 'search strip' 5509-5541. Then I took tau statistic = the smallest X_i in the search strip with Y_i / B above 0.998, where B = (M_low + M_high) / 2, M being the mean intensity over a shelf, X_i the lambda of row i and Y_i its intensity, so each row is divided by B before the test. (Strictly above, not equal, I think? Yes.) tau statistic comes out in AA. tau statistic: 5511.0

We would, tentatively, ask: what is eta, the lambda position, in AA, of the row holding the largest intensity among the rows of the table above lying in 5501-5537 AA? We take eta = 5519.0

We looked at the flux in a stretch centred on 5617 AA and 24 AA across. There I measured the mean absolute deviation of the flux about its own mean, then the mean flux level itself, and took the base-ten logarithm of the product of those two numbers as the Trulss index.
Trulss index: 0.23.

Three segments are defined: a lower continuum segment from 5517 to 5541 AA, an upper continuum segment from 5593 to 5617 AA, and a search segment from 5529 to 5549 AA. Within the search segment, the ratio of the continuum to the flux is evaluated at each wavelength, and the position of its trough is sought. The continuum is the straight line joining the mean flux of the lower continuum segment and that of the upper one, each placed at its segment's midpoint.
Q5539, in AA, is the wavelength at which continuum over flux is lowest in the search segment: 5547.0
